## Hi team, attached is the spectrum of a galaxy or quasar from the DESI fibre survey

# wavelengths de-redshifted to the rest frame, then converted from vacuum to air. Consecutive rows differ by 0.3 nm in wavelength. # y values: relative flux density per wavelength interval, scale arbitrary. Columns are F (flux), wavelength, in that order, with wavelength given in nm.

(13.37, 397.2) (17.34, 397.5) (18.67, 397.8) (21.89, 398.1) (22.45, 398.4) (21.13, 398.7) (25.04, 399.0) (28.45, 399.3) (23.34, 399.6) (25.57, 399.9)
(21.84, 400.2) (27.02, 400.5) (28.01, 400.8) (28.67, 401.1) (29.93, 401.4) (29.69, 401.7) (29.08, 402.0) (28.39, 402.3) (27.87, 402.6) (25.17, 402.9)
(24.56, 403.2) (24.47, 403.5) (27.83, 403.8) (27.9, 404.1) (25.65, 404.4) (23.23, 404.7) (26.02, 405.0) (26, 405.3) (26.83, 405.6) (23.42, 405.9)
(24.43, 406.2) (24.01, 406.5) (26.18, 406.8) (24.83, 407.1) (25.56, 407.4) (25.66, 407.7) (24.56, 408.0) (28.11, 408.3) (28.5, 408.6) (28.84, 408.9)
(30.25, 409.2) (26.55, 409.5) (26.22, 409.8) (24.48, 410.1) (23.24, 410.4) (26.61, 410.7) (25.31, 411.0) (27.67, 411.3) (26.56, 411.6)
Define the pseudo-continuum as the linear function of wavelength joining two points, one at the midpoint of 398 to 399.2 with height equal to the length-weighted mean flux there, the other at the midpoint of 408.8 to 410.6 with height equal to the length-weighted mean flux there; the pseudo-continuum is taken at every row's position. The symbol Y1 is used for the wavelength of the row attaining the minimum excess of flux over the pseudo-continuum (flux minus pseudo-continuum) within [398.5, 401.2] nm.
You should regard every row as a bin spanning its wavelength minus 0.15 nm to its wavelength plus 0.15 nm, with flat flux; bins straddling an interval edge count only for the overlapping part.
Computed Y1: 398.7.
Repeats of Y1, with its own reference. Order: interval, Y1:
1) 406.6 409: 408.0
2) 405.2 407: 405.9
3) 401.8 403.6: 403.5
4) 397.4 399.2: 397.5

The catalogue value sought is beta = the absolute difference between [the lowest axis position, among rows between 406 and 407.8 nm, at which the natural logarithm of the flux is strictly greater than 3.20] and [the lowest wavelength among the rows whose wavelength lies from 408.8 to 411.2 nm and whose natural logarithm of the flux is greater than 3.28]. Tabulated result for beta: 2.10 nm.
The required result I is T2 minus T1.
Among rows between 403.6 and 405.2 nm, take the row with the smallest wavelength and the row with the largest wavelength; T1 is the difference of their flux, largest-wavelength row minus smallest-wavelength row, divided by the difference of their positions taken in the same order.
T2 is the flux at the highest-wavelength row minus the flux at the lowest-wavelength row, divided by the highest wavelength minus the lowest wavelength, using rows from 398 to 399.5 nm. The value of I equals 7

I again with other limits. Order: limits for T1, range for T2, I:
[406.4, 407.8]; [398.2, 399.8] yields -1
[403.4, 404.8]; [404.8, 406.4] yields 0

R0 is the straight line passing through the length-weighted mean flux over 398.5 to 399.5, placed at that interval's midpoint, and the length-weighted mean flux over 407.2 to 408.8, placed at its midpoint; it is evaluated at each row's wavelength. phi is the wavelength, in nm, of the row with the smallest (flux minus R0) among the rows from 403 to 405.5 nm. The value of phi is 404.7 nm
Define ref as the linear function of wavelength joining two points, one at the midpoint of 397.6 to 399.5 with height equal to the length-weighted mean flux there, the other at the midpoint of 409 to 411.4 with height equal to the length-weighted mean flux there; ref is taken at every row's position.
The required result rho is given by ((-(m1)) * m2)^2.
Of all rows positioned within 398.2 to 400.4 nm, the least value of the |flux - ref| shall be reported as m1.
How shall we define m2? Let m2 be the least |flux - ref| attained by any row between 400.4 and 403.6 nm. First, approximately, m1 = 0.22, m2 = 0.18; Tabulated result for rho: 0.0015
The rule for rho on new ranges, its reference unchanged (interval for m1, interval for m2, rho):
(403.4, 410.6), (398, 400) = 0.0000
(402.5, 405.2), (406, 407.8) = 0.0002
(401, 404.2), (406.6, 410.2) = 0.0000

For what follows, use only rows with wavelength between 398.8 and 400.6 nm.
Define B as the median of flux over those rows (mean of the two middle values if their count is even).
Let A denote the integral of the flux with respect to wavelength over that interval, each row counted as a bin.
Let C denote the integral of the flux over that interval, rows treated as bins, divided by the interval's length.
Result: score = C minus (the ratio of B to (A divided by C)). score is 11.0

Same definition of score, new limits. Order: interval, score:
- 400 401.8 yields 11.7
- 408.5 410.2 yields 11.3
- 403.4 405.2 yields 11.5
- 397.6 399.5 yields 11.1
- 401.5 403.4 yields 12.6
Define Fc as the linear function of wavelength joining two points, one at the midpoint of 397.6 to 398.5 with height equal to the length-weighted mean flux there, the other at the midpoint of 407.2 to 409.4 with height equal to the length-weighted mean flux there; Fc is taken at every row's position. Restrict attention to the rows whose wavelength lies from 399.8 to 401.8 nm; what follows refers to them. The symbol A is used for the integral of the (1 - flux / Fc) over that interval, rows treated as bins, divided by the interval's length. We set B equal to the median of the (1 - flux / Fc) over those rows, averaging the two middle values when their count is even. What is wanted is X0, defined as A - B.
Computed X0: 0.036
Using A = -0.21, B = -0.25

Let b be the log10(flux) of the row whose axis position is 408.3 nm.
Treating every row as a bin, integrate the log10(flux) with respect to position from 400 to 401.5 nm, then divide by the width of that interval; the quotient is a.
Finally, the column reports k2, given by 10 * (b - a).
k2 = 0.2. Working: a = 1.43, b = 1.45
